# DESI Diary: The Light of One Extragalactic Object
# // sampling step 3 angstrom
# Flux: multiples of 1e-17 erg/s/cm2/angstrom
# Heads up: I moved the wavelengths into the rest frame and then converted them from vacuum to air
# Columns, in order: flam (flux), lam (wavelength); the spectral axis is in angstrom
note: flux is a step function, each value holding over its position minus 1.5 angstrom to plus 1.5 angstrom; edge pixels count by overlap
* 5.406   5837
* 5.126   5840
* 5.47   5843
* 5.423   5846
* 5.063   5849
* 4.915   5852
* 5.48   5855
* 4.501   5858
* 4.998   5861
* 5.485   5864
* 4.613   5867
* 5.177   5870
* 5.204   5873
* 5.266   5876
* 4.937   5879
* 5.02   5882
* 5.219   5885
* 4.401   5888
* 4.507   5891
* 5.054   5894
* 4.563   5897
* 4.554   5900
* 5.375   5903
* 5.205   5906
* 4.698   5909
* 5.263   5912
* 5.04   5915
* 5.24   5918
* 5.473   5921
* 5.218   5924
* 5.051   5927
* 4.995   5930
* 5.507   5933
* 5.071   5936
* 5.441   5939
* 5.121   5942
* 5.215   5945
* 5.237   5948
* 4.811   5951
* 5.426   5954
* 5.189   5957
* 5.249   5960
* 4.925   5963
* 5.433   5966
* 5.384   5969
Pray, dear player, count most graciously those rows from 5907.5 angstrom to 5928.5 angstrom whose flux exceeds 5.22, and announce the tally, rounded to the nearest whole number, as 3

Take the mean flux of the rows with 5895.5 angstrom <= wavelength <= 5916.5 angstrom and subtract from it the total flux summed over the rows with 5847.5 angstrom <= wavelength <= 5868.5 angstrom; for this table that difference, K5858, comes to -30.1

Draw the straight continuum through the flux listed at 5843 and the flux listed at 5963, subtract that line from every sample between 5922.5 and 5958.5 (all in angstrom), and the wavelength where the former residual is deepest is 5951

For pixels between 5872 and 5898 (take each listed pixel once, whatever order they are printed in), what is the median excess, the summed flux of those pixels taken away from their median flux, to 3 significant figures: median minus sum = -39.2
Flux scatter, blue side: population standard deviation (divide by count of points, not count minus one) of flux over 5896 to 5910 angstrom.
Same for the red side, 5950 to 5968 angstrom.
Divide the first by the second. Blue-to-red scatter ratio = 1.46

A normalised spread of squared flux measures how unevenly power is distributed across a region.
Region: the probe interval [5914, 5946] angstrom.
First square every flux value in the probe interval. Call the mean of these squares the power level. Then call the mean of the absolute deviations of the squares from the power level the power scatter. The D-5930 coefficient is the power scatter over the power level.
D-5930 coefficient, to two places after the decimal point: 0.06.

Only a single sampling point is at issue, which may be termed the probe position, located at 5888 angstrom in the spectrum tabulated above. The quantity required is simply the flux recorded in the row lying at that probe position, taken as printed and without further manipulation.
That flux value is 4.401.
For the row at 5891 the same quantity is 4.507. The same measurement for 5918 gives 5.24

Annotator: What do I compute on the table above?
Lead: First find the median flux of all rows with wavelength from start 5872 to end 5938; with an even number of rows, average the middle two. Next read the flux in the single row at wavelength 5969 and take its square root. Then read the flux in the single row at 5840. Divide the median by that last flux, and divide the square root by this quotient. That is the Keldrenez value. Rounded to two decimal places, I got 2.35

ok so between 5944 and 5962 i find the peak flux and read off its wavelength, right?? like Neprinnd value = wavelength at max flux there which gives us 5954 angstrom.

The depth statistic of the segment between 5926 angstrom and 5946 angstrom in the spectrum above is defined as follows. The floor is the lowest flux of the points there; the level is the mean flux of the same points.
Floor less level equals -0.21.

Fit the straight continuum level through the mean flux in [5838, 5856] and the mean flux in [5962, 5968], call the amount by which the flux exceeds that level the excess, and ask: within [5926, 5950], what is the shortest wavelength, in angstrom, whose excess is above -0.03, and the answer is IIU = 5933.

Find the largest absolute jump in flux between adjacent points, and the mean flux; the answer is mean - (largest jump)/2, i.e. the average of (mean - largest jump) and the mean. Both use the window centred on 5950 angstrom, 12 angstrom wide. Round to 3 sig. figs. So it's 4.86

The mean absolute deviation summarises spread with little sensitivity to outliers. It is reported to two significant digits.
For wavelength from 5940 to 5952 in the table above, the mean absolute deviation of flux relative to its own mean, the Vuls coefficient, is 0.14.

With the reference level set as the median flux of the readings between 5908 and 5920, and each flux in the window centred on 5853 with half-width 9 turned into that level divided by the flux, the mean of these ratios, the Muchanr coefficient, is 1.02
